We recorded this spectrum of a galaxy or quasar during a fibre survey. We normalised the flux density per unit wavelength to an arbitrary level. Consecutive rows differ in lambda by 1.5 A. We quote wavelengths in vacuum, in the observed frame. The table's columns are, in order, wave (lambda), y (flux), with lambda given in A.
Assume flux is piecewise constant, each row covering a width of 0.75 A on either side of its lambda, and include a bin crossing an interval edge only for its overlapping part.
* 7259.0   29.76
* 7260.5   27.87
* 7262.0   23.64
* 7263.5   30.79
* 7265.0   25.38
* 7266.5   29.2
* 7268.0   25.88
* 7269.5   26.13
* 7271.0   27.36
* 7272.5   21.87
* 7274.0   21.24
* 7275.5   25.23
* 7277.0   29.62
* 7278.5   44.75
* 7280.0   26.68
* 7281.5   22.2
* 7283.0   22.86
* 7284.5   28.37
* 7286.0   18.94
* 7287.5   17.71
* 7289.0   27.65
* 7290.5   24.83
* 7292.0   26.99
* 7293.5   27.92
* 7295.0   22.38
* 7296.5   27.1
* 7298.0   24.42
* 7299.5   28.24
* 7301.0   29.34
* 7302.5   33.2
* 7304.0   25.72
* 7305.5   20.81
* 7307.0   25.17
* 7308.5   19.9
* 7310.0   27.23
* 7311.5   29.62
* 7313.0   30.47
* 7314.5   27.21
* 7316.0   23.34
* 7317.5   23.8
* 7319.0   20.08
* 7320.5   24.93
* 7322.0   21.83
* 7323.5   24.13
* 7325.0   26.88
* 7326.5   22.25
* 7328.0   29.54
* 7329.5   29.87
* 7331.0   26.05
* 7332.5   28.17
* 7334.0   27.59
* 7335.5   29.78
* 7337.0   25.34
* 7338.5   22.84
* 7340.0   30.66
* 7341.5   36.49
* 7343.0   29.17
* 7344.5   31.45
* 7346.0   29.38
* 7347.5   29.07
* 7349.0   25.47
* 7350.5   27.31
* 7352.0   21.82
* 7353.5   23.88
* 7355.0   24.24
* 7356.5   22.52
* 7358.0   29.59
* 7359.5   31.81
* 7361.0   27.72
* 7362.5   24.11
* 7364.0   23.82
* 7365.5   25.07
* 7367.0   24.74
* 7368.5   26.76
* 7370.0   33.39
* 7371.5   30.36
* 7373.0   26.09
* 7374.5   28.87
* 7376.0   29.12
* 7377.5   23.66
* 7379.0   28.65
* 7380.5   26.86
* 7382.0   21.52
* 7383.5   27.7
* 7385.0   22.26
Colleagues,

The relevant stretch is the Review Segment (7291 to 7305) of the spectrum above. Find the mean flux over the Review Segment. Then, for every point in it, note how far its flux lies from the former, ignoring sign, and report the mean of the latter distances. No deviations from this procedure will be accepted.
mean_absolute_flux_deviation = 2.1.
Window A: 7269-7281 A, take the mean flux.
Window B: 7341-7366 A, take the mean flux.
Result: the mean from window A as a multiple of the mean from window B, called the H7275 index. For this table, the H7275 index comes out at 1.02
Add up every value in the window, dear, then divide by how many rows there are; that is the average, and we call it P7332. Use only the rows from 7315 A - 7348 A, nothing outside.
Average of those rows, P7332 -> 26.9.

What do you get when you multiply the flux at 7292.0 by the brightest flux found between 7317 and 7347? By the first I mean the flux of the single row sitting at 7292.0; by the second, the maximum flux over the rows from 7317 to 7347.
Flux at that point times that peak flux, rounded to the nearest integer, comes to 985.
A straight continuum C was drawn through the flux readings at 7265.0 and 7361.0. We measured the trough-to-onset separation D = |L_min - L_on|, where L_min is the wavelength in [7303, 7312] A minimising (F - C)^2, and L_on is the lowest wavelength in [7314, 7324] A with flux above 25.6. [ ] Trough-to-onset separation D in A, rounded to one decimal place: 10.5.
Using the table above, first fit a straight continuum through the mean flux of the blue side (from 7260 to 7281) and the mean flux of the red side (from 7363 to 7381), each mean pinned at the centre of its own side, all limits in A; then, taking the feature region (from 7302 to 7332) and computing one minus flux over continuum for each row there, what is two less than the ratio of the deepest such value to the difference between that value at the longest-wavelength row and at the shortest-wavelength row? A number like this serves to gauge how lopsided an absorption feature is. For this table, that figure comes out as -1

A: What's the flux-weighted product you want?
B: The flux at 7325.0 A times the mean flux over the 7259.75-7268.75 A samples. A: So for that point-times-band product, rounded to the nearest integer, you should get 729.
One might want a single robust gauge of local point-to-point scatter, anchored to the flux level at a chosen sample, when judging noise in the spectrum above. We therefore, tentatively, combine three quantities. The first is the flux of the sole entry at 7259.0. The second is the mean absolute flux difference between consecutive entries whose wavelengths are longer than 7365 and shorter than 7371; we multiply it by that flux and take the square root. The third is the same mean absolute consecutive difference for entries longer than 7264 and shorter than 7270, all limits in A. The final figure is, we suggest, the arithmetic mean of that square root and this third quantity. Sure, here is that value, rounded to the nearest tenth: 6.0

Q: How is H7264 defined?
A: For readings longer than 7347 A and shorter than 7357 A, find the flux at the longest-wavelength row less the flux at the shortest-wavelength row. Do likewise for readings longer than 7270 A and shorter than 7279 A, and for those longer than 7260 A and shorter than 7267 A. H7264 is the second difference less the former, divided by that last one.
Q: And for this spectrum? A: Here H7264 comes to 18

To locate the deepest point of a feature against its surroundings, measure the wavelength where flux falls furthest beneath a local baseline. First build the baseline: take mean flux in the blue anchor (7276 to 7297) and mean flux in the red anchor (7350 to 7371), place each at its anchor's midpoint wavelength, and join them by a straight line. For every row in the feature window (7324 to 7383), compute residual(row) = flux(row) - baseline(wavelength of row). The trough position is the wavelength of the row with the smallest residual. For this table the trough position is 7382.0 A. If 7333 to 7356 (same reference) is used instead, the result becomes 7352.0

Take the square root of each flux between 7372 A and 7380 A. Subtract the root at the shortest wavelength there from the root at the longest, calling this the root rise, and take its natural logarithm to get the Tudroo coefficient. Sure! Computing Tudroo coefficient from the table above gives -1.4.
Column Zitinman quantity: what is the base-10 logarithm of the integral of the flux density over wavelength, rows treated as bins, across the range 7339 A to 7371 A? 2.94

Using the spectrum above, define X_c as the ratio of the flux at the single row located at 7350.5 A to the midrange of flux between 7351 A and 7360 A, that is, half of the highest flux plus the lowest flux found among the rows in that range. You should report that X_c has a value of 1.02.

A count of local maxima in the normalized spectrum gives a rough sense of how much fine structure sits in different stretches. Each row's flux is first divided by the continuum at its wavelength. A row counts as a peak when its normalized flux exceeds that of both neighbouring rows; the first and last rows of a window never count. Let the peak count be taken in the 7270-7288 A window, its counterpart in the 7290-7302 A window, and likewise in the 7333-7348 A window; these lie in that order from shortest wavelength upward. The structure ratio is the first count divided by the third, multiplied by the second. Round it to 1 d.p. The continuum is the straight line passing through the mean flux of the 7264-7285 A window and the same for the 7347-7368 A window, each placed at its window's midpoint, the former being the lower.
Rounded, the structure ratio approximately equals 1.3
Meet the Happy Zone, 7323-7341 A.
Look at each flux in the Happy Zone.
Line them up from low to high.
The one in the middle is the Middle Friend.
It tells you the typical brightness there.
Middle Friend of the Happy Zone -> 27.2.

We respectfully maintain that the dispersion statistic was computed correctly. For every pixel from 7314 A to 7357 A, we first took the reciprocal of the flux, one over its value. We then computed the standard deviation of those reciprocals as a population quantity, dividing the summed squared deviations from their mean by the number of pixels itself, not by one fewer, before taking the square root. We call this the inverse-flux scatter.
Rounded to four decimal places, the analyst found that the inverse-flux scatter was 0.0051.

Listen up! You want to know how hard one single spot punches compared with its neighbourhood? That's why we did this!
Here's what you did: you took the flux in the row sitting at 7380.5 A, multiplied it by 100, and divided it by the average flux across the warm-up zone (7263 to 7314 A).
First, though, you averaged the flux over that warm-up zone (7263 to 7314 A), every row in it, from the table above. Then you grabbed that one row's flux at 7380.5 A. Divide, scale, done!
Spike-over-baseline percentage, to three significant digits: 102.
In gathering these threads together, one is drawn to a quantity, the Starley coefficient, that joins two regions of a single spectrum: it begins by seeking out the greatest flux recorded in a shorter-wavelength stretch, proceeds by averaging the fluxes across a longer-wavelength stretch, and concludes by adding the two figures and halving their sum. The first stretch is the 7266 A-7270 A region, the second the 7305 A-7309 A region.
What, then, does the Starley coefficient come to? 26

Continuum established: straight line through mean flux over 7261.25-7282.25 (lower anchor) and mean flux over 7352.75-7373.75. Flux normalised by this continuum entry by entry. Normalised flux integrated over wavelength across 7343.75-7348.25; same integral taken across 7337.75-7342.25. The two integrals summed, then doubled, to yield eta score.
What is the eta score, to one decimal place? 20.1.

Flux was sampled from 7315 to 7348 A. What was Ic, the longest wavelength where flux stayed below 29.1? 7347.5 A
